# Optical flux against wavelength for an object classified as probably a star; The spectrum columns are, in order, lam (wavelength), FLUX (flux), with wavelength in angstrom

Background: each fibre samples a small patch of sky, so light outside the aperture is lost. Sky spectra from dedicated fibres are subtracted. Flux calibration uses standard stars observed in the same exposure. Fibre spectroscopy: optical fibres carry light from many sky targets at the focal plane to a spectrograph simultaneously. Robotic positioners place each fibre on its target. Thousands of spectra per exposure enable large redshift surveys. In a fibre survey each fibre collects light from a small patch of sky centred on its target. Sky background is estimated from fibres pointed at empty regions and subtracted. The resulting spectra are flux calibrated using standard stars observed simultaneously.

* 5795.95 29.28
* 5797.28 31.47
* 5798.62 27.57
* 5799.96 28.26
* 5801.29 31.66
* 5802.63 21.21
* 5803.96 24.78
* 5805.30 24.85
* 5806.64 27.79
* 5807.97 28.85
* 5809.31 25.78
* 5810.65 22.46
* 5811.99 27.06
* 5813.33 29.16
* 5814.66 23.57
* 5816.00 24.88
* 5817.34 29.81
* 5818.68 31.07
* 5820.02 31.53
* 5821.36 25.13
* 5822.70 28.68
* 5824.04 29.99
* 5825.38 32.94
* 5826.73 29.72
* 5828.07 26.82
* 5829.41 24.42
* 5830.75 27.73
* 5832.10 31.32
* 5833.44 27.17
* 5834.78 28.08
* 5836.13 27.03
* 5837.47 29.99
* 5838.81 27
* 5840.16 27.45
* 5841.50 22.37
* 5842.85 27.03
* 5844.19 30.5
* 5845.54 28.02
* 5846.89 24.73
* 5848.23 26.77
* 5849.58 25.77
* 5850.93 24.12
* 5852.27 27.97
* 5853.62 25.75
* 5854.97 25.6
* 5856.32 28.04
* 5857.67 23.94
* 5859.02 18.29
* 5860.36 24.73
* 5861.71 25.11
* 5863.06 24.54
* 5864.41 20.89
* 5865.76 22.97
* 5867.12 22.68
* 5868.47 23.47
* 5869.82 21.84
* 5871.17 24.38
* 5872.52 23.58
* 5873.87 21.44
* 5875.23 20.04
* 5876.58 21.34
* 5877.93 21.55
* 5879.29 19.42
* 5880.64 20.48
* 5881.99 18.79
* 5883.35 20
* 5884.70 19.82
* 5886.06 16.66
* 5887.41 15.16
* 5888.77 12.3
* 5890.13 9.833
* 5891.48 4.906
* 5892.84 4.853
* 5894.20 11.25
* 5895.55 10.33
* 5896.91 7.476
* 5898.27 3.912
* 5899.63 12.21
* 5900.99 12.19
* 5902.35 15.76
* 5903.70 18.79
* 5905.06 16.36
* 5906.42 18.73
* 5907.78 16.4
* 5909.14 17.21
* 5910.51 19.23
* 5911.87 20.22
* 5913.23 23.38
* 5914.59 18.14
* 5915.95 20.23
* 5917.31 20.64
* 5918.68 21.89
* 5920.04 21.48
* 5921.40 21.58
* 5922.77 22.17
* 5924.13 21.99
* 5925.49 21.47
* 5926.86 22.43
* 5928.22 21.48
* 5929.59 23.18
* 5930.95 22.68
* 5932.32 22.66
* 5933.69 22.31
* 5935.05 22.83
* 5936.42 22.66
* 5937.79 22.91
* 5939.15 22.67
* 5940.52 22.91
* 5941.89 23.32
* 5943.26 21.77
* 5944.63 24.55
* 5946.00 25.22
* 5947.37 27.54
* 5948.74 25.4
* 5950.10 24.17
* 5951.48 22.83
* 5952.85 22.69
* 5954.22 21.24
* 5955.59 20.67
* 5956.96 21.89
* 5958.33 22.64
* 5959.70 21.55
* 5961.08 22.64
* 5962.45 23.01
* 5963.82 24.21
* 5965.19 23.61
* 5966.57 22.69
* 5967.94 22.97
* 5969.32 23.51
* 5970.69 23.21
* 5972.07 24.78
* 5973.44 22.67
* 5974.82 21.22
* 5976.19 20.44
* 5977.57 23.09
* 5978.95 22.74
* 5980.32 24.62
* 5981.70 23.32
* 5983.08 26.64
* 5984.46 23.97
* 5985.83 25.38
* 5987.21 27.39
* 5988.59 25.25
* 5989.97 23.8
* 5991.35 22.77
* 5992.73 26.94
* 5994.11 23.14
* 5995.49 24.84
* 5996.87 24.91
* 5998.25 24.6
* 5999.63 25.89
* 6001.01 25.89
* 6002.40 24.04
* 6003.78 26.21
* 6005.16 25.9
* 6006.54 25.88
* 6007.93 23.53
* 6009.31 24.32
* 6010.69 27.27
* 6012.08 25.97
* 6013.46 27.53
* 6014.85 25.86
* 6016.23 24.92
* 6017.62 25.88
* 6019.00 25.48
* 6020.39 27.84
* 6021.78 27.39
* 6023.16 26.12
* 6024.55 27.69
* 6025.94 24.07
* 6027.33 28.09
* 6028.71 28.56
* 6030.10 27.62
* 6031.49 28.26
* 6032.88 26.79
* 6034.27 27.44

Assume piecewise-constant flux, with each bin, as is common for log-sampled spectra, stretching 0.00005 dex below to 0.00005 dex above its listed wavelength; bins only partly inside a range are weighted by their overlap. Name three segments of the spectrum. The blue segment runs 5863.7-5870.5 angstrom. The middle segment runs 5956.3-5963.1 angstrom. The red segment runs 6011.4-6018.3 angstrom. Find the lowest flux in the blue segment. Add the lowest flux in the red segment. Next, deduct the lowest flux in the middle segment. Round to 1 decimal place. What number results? 24.3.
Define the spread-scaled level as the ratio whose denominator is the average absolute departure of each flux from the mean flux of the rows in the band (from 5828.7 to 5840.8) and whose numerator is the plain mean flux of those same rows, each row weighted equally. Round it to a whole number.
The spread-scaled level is 21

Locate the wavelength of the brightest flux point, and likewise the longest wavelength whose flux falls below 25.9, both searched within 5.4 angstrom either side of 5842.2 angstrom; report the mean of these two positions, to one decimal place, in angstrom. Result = 5845.5 angstrom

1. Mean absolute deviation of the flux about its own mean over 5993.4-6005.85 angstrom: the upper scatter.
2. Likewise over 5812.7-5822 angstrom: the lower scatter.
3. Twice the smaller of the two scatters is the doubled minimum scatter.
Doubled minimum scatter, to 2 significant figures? 1.6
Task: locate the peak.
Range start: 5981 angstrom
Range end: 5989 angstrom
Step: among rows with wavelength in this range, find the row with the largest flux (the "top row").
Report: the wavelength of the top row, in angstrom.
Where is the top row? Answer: 5987.21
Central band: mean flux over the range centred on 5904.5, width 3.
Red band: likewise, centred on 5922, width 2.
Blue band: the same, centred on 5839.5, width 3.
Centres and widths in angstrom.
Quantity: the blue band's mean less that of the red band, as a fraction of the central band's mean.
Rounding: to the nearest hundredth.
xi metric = 0.30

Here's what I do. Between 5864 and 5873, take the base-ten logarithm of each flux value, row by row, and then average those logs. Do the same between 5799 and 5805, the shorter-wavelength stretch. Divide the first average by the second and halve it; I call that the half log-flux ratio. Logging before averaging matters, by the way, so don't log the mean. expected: 0.479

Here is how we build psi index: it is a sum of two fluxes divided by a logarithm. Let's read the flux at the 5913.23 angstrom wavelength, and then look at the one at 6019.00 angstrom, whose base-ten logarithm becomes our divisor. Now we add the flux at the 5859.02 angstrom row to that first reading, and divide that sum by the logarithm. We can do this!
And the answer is 30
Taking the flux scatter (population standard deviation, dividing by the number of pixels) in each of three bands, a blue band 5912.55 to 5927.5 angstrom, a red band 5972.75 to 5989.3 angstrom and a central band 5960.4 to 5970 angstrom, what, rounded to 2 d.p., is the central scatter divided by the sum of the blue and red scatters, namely 0.16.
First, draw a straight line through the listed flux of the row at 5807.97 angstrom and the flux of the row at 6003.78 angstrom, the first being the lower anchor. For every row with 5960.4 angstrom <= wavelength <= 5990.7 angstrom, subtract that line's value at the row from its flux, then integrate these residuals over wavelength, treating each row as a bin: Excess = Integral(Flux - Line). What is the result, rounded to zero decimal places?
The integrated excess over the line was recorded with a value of -88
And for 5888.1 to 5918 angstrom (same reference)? -397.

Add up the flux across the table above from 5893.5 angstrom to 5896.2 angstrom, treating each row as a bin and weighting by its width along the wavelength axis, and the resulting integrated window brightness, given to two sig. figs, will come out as 29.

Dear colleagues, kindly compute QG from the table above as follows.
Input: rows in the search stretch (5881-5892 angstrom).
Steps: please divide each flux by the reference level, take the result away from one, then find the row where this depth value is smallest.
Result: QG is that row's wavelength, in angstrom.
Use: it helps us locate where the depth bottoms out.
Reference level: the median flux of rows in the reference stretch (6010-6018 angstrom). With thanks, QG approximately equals 5883.35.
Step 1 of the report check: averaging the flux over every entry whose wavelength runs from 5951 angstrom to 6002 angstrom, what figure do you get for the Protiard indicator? 23.6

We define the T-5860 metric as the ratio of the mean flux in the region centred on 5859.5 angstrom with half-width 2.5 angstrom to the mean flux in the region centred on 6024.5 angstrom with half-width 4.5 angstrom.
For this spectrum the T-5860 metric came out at 0.85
